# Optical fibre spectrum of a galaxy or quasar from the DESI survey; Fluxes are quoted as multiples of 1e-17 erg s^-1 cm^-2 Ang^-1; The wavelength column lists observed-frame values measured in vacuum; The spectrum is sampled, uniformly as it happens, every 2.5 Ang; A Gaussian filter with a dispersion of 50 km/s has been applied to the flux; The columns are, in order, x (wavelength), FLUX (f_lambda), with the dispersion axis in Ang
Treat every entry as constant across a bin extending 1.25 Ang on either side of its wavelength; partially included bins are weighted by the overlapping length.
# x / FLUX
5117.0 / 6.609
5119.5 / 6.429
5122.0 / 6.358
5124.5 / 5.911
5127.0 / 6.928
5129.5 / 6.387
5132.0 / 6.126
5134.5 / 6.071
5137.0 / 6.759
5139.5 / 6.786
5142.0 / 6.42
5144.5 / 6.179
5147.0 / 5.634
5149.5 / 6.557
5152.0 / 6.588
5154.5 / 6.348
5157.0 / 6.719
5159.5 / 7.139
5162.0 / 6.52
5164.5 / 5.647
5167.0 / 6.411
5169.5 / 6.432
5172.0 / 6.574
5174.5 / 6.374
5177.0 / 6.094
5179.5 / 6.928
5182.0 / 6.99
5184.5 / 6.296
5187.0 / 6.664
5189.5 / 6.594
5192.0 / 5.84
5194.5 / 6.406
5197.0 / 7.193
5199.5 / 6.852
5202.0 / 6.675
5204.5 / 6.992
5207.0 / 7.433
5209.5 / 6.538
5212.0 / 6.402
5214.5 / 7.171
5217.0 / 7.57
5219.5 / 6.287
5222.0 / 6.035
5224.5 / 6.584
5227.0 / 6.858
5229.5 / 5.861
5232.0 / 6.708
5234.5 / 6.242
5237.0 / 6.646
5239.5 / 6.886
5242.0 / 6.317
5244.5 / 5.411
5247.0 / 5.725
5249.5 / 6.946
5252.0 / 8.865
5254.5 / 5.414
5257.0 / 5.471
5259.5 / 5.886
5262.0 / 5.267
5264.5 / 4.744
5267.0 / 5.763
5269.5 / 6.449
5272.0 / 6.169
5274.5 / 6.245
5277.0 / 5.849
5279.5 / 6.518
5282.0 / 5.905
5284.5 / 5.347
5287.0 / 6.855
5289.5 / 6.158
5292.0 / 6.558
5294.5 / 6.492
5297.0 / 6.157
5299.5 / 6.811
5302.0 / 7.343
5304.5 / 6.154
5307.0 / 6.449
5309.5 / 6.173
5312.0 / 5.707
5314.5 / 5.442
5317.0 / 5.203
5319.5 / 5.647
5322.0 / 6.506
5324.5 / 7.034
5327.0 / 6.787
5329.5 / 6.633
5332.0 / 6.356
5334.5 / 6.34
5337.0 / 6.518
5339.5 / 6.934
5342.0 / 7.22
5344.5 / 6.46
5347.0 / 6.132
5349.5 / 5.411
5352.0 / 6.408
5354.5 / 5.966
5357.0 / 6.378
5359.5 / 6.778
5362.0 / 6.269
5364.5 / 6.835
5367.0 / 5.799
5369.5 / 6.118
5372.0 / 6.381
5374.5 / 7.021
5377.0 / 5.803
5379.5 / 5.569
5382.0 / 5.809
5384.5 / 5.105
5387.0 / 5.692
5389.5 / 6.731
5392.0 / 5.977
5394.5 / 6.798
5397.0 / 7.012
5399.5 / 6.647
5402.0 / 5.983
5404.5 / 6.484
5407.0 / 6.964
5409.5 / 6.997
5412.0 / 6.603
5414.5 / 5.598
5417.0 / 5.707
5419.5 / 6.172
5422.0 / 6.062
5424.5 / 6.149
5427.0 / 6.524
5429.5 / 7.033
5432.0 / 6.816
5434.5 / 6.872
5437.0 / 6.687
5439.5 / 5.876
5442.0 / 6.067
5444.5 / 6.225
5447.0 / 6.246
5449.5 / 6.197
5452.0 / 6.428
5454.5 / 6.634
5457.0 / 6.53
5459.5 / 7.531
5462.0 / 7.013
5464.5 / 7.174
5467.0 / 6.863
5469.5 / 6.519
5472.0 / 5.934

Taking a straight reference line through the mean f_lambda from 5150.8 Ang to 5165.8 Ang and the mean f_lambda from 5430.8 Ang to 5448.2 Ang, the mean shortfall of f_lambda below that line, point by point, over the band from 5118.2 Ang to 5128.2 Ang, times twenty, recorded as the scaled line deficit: 2.0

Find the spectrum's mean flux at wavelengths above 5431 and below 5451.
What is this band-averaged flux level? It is 6.4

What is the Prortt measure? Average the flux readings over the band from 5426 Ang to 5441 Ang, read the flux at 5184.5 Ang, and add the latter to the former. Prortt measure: 12.9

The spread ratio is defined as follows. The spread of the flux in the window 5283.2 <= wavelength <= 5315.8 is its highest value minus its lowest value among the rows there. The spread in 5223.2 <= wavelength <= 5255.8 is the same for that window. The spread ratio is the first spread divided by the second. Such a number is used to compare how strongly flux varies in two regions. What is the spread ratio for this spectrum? 0.58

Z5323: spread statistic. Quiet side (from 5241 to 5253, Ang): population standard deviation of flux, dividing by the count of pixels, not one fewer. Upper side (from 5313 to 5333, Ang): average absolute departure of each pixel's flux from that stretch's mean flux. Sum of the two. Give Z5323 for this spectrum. 1.8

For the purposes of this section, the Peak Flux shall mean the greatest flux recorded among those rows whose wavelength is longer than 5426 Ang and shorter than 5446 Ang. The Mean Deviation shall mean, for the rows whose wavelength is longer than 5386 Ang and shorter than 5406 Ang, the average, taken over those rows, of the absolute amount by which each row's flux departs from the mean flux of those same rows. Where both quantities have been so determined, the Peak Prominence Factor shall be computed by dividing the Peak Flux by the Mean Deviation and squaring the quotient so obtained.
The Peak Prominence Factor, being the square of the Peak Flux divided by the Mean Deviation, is 311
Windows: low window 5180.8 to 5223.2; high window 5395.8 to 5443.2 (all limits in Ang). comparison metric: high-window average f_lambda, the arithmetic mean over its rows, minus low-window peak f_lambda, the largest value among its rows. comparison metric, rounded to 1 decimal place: -1.1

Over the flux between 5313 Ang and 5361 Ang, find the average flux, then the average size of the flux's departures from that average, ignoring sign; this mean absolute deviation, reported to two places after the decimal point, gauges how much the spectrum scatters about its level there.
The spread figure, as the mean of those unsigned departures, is 0.44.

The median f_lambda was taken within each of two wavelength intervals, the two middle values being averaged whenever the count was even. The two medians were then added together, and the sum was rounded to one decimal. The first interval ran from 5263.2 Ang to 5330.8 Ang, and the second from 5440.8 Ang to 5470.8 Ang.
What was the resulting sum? 12.7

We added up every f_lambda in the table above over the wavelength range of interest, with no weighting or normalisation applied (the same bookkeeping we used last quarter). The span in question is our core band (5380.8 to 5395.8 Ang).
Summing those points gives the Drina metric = 36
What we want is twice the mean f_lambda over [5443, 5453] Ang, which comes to 12.5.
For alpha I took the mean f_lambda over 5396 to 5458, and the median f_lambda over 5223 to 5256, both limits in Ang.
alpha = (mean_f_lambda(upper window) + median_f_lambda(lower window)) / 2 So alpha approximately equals 6.50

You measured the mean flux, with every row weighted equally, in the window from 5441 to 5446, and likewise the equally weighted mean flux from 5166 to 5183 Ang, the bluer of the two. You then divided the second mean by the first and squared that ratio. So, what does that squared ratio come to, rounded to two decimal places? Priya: 1.13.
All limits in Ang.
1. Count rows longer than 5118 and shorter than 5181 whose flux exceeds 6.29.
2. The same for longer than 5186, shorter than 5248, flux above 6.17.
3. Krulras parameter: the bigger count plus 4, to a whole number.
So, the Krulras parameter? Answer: 24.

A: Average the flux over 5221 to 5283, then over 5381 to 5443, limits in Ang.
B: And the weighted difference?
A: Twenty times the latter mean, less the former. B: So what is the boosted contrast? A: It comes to 121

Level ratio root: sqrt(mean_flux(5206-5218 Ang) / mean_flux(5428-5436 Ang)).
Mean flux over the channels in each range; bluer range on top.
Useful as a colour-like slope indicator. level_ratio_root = 1.008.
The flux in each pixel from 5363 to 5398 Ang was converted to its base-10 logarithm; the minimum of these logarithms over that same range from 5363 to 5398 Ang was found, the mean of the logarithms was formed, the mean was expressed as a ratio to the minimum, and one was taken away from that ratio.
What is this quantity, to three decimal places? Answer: 0.115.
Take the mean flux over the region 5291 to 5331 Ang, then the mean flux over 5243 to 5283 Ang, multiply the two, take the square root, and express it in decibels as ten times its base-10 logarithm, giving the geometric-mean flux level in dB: 7.91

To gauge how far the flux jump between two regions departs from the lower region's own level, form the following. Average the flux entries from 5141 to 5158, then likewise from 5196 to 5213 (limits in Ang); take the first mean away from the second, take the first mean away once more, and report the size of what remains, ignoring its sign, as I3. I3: 5.8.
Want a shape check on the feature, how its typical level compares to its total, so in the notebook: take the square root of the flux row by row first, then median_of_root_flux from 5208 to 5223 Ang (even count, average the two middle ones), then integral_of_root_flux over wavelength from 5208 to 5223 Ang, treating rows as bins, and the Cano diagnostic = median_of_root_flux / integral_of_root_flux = 0.066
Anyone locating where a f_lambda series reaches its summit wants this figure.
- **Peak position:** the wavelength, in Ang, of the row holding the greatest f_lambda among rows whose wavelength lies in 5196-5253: 5252.0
